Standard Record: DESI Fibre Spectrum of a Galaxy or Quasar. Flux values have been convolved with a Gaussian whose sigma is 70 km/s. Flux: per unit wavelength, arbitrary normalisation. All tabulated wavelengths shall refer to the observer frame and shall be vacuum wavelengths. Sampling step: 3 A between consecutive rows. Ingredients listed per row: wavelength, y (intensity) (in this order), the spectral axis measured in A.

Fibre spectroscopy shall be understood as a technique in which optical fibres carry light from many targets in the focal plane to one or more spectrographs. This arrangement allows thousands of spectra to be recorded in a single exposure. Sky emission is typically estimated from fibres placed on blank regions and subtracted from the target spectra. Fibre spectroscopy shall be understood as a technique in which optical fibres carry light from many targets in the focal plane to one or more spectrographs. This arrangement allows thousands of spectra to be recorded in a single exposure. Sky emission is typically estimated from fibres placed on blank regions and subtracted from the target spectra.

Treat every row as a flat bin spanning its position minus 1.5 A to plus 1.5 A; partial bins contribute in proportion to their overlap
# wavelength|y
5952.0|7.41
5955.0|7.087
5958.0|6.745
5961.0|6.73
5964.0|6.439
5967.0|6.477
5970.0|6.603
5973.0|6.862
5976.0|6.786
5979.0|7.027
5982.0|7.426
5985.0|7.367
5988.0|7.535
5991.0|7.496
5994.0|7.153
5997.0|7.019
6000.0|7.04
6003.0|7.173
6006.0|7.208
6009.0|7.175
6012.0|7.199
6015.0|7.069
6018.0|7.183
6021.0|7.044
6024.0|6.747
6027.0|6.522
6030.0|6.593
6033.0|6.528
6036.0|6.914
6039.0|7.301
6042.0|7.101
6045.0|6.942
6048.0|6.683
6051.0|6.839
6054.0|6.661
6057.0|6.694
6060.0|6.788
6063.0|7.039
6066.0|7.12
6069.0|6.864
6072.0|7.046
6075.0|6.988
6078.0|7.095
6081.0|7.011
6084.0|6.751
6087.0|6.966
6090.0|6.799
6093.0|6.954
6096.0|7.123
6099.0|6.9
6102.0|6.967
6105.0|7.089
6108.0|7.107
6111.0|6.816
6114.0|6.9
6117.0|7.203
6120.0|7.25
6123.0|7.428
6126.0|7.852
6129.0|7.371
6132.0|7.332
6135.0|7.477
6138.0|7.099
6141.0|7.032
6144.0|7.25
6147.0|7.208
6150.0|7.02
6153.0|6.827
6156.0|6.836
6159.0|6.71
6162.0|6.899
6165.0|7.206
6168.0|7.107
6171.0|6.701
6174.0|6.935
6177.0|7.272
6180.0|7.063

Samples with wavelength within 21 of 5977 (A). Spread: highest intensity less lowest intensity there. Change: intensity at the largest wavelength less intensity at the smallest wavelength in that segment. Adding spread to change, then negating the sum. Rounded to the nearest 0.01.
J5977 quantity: -1.37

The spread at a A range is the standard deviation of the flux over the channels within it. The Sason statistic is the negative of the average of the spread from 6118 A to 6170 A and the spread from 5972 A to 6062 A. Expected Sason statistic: -0.28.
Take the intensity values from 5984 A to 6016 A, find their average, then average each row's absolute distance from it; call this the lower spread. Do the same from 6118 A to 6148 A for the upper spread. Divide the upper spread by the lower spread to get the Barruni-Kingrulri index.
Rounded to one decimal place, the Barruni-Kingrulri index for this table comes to 1.2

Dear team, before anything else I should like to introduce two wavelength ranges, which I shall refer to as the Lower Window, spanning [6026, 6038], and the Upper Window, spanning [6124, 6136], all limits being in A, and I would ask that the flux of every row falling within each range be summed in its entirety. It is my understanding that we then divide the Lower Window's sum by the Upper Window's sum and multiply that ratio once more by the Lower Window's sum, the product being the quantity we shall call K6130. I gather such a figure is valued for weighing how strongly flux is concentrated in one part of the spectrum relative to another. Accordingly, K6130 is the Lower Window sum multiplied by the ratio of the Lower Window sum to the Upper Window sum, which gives 23.5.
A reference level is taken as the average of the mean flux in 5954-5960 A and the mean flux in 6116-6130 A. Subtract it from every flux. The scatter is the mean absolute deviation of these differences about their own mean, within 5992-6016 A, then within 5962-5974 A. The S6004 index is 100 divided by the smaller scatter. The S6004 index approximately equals 1536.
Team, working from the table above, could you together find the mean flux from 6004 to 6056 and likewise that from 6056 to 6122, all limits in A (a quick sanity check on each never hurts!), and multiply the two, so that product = 48.3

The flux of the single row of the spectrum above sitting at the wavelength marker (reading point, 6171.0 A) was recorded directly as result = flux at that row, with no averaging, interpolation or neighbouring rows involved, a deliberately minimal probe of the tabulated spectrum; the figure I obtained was 6.701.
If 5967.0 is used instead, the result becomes 6.477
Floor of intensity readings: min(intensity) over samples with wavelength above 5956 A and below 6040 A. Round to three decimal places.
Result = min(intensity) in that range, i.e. 6.439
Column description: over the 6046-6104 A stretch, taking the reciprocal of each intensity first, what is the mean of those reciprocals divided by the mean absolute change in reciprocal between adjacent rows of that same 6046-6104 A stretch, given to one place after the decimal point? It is 45.5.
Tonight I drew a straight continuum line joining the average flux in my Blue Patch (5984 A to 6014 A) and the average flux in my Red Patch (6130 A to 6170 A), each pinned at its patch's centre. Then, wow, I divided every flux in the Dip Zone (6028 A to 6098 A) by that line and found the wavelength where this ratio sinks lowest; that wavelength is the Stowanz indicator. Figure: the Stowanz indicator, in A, 6033.0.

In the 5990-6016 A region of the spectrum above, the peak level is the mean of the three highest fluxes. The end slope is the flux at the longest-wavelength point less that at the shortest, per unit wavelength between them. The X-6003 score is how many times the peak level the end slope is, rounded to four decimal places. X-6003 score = -0.0024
